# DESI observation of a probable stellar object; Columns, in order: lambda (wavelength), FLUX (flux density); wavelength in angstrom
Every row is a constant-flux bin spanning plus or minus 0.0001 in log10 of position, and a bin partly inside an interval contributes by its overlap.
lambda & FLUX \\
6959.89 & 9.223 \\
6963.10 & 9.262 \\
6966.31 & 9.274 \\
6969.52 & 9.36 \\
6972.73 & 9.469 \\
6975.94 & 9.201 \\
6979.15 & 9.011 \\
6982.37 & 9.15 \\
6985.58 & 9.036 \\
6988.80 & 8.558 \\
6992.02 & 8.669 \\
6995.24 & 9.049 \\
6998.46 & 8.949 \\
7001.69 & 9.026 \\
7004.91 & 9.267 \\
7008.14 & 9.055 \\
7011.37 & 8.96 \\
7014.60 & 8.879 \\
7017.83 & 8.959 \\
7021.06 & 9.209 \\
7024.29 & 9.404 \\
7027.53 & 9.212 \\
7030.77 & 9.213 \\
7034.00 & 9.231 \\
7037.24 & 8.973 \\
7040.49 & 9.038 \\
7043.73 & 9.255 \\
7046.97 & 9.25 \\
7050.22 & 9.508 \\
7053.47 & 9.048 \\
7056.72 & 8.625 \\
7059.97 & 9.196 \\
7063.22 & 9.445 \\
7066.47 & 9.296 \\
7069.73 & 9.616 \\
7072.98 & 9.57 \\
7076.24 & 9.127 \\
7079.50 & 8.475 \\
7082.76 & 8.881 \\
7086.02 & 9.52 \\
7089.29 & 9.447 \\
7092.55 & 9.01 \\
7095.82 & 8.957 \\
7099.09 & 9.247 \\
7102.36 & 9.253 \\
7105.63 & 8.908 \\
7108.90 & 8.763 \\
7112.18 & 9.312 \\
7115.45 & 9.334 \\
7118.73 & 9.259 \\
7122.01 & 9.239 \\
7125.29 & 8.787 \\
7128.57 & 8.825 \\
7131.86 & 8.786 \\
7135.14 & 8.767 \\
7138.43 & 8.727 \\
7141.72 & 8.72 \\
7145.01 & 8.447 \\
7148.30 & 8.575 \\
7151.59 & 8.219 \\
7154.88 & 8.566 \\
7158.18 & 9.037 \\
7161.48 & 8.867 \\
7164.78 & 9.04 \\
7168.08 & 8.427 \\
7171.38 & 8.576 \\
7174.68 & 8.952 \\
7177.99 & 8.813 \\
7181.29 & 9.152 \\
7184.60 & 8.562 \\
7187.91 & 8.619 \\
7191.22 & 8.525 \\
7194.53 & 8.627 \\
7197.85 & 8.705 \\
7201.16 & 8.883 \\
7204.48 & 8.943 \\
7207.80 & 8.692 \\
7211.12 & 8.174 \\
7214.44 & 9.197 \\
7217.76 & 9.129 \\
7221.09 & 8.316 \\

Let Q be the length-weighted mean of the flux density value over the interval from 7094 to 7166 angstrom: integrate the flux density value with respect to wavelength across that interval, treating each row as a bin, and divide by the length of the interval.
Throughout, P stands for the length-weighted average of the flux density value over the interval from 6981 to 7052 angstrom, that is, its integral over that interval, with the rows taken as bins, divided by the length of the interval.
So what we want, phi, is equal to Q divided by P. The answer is 0.98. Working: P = 9.08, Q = 8.89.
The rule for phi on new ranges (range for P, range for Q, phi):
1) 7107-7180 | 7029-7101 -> 1.04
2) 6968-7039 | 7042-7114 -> 1.01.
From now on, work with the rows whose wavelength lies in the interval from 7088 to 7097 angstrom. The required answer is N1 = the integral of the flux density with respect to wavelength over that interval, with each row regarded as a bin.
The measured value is 82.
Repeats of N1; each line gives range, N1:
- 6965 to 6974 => 84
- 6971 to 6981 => 92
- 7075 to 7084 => 79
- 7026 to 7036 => 92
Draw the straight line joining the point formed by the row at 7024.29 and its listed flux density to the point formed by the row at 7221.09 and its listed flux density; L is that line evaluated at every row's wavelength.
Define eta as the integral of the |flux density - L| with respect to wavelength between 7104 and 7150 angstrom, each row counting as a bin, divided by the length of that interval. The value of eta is 0.17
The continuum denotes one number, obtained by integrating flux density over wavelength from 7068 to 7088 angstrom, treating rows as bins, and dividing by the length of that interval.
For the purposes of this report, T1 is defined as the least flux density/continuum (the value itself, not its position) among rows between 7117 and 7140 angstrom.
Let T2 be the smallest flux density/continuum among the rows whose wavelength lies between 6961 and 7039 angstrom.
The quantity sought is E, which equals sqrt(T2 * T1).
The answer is 0.939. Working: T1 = 0.95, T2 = 0.930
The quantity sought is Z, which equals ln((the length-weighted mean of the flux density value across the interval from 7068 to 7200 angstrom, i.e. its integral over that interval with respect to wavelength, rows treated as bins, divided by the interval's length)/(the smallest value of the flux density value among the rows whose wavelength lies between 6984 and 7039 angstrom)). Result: 0.040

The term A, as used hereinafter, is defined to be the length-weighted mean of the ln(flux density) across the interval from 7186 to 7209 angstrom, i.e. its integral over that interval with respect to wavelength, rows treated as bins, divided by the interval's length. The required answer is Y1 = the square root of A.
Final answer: 1.47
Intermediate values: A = 2.16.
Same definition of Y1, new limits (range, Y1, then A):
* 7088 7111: 1.49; 2.21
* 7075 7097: 1.48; 2.20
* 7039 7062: 1.49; 2.21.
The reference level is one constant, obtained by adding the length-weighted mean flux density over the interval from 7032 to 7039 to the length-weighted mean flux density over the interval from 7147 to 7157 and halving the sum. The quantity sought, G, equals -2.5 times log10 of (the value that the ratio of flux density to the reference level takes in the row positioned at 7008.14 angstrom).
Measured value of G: -0.032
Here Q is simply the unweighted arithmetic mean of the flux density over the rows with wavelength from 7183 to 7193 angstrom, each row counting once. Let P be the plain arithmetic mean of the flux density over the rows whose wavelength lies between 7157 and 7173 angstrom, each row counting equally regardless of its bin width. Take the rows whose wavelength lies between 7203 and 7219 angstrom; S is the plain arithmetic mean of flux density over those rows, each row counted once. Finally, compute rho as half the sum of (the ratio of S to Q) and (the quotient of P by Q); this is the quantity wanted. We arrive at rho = 1.03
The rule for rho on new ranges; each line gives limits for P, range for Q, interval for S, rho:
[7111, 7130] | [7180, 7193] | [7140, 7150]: 1.02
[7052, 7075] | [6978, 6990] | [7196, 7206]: 1.01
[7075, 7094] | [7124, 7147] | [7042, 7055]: 1.05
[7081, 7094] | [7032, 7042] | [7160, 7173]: 0.99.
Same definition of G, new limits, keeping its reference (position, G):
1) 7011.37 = -0.020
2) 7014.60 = -0.011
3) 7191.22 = 0.034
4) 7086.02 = -0.086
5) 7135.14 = 0.003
